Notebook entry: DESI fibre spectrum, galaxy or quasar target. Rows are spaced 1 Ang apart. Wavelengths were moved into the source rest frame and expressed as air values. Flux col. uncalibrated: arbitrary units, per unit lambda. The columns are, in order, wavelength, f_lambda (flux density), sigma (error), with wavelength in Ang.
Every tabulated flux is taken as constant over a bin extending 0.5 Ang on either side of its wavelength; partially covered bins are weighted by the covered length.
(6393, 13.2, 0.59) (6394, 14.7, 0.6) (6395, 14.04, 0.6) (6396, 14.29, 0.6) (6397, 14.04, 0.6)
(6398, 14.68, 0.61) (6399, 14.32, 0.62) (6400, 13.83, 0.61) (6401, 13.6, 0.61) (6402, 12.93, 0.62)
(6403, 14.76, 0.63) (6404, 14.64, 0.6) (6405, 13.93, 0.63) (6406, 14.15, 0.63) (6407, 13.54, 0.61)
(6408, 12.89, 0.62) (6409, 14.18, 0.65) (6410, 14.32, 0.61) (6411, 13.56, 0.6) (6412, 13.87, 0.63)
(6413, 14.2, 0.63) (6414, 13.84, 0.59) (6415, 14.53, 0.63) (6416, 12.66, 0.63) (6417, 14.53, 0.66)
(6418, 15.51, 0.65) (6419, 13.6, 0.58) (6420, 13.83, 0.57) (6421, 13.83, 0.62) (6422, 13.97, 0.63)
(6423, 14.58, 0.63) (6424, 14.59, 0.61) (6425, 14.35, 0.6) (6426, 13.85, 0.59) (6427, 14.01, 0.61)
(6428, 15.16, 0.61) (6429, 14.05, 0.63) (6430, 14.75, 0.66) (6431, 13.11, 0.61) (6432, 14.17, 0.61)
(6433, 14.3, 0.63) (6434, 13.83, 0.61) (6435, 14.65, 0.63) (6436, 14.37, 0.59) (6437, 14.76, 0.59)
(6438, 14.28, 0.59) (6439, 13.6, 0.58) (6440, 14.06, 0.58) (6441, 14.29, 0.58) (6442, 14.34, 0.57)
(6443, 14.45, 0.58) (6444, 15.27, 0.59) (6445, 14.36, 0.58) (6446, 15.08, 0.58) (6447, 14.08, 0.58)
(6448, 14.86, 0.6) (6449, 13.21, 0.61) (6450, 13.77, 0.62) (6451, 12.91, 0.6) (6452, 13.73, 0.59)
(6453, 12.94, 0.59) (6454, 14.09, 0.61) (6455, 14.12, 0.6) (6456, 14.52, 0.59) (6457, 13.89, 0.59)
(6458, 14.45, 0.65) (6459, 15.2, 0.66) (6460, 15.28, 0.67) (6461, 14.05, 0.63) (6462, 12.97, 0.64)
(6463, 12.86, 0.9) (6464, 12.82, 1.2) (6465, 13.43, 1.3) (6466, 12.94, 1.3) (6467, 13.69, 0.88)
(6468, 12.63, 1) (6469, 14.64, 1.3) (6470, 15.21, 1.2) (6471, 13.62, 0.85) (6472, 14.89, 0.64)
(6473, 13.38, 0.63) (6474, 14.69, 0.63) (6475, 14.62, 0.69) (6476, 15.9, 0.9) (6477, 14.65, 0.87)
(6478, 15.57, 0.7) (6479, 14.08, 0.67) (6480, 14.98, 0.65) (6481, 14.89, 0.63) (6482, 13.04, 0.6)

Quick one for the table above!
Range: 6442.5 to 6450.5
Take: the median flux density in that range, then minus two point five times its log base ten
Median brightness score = -2.896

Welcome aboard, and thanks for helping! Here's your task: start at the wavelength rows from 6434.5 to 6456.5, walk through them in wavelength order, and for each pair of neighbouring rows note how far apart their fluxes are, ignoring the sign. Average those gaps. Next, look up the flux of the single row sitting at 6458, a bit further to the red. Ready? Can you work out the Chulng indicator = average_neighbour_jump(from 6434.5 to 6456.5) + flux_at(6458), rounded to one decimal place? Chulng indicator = 15.1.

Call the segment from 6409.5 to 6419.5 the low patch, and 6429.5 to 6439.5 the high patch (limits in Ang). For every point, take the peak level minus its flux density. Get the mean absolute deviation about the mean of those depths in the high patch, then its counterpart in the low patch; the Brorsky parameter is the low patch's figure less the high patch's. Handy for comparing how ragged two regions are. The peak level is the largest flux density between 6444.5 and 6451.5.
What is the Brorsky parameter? 0.2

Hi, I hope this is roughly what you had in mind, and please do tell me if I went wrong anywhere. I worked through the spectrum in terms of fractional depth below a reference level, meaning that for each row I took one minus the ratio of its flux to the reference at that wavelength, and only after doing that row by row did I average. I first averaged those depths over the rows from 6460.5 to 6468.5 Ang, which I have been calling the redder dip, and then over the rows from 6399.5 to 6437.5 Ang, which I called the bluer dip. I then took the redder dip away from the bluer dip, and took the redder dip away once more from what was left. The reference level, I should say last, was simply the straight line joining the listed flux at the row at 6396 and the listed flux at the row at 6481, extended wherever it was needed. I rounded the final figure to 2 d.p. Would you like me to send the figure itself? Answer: -0.19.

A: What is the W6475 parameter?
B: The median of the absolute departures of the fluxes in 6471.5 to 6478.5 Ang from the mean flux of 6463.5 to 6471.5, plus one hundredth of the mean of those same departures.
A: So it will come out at 1.1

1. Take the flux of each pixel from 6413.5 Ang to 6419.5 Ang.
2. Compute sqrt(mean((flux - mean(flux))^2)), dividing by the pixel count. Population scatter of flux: 0.89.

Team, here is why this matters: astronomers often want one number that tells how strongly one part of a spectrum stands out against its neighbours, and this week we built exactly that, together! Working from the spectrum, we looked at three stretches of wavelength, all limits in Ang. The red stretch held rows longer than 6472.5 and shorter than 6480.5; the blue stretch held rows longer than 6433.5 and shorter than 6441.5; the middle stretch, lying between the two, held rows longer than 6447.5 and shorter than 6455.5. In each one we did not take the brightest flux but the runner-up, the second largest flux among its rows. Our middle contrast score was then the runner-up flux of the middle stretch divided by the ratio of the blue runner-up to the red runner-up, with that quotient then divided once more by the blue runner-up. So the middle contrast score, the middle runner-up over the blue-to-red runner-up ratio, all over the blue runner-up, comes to 1.024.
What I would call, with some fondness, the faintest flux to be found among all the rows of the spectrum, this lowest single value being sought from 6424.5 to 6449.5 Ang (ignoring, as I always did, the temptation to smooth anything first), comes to 13.11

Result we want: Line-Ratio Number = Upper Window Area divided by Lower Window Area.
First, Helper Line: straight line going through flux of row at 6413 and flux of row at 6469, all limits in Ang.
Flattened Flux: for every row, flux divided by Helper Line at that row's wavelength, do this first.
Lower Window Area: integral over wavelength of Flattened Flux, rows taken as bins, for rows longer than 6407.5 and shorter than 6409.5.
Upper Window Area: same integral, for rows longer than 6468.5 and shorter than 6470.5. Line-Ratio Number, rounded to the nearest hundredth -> 1.07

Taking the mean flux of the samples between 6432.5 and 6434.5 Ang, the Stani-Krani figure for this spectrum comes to 14.1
